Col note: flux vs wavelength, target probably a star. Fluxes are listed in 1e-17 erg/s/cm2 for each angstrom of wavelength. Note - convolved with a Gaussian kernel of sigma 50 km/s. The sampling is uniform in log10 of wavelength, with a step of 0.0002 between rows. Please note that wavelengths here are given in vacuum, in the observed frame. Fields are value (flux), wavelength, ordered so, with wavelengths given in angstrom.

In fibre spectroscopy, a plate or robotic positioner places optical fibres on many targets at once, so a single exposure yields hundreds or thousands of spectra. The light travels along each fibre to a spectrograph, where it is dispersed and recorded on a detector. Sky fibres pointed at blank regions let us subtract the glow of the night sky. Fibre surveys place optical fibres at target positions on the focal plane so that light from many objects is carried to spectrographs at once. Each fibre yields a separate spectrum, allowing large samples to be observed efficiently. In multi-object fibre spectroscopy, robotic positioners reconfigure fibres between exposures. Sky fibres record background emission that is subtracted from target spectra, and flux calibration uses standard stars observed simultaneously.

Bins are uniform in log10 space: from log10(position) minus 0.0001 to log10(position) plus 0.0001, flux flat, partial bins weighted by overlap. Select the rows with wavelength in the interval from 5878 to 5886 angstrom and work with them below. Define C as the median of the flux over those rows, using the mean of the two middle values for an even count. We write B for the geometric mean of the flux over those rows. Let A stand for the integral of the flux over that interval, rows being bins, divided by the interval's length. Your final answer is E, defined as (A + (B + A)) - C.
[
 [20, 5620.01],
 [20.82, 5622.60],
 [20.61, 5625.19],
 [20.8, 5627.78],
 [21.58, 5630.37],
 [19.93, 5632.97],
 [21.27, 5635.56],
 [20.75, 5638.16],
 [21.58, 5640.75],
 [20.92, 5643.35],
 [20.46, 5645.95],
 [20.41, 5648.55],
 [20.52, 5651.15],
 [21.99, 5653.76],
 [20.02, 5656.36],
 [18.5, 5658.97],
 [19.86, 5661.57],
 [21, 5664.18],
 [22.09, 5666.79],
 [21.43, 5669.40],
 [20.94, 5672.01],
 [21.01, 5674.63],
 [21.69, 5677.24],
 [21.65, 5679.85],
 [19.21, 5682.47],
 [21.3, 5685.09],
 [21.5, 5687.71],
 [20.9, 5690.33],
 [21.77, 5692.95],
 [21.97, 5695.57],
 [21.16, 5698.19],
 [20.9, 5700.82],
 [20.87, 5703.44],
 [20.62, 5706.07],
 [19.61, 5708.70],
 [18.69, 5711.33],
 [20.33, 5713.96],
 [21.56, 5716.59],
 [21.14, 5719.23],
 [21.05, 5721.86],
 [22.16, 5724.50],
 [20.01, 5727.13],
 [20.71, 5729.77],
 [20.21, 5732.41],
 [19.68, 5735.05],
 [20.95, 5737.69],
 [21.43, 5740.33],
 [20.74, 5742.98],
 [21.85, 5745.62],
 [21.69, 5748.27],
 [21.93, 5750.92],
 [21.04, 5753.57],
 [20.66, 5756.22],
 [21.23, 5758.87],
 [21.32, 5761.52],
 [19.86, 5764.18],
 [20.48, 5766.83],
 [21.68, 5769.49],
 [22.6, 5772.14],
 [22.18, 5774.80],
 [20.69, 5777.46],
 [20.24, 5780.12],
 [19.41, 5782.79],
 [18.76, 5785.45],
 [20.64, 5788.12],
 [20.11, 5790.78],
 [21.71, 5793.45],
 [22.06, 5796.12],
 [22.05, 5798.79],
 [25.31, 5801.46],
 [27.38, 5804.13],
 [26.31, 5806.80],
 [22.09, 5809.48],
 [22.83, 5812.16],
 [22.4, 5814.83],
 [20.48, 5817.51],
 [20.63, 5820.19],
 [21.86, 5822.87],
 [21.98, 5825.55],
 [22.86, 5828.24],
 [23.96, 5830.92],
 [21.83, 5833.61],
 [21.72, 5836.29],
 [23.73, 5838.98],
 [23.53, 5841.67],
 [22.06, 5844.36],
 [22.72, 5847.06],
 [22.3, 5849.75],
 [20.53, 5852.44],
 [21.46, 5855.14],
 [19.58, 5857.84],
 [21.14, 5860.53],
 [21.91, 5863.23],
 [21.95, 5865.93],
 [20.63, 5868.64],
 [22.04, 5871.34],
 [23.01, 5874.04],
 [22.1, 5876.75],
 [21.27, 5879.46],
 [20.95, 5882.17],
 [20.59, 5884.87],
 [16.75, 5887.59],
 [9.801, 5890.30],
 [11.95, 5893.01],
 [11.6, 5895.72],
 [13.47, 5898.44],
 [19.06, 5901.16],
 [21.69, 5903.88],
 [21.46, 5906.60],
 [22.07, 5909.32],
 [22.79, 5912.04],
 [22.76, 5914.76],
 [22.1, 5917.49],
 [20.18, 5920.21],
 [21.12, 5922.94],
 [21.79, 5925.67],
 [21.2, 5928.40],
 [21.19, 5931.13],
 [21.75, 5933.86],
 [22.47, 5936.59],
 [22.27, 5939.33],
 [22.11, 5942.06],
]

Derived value 41.9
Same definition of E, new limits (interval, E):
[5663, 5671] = 43.1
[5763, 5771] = 41.7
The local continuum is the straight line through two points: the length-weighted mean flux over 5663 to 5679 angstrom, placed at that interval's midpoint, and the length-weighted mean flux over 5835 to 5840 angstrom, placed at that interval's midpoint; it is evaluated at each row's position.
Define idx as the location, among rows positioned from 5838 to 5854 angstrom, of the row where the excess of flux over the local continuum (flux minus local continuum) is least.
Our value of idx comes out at 5852.44 angstrom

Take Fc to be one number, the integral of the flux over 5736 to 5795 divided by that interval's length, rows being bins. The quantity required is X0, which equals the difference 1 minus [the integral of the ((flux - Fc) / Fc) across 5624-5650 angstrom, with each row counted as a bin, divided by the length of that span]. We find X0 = 1.006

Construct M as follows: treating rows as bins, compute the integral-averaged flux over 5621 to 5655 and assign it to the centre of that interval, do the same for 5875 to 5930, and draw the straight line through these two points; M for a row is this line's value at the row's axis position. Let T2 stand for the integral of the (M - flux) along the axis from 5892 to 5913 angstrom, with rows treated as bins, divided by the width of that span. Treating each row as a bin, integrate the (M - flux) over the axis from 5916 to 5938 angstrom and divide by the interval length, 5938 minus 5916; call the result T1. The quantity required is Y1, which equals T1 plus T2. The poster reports -1.1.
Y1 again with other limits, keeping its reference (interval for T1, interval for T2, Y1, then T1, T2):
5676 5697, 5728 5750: -1.3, -1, -0.64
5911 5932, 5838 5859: -4.9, -2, -2.38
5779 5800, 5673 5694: -1.2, -1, -0.51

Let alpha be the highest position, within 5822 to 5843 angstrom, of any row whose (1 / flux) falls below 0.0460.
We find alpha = 5841.67 angstrom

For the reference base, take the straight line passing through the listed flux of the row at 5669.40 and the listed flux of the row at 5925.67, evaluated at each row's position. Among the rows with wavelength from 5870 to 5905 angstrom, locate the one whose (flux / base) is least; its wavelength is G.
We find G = 5890.30 angstrom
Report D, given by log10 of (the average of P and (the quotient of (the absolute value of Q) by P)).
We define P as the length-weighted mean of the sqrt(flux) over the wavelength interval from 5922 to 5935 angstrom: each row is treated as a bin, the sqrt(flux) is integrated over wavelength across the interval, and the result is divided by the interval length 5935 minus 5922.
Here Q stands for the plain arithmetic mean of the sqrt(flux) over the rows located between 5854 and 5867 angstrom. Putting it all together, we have 0.449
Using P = 4.63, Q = 4.60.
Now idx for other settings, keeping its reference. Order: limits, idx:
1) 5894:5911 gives 5895.72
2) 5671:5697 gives 5682.47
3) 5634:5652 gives 5648.55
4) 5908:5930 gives 5920.21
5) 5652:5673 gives 5658.97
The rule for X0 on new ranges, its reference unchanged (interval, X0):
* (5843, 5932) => 1.038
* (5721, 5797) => 1.002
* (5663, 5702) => 0.987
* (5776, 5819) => 0.949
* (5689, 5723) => 1.007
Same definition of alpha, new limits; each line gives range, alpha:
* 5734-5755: 5750.92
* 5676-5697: 5695.57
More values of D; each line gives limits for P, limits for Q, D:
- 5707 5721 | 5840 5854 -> 0.443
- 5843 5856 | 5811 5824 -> 0.452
